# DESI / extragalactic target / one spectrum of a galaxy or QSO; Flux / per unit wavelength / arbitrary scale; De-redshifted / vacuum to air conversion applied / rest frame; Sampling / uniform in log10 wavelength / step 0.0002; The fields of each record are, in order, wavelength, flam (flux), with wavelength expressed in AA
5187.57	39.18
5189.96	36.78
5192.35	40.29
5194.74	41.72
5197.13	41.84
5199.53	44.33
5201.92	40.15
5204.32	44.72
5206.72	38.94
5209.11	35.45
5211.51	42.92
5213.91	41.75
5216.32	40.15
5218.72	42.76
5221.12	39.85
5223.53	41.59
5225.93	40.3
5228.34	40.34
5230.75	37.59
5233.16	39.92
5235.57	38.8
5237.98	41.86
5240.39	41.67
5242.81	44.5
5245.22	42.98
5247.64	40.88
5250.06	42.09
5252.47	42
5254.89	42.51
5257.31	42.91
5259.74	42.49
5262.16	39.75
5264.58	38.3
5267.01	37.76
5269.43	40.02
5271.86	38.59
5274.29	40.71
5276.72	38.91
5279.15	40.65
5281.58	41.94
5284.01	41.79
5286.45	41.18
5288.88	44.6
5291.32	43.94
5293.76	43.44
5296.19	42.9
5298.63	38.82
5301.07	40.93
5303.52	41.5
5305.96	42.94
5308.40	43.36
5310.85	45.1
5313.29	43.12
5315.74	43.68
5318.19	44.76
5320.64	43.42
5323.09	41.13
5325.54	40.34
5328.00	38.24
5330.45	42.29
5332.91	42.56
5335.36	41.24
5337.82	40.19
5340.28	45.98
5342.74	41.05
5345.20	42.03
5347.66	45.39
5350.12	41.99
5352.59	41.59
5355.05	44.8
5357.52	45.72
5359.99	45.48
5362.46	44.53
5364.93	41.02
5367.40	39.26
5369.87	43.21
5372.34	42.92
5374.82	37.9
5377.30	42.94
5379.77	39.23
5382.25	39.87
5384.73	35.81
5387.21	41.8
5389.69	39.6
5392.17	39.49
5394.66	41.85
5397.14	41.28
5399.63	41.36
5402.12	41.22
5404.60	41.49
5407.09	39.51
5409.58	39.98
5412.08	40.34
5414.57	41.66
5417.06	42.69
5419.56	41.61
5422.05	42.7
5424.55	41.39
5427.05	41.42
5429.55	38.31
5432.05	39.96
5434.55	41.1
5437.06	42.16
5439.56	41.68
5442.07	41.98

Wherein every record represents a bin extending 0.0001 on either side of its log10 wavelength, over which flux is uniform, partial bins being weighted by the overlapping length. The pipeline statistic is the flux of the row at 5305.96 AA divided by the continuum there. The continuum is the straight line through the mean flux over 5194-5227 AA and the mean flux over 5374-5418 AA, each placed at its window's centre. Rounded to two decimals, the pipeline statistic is 1.05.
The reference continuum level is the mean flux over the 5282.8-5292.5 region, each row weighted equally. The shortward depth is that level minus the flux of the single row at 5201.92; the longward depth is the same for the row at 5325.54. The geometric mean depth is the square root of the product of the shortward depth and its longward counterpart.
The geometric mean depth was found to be 2.6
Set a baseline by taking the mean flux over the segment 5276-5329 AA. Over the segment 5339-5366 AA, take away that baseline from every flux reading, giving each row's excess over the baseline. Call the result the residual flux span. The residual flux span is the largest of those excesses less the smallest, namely 5.0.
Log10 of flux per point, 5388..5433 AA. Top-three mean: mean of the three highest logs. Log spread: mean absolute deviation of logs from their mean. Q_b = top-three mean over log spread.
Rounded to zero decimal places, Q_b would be 153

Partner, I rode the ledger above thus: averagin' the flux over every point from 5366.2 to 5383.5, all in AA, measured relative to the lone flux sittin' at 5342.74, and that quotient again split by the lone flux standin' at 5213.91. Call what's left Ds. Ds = 0.0238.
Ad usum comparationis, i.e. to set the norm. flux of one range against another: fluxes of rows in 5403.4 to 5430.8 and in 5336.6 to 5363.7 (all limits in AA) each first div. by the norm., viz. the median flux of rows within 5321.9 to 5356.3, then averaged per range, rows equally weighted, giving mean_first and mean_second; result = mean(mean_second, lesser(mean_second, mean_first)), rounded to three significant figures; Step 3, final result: 1.01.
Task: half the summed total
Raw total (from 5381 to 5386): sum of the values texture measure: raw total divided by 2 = 38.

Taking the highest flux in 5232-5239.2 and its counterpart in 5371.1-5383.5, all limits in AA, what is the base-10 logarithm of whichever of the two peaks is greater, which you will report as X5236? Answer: 1.63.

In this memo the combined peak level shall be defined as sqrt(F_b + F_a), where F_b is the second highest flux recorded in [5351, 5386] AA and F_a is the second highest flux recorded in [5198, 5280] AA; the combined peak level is 9.49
